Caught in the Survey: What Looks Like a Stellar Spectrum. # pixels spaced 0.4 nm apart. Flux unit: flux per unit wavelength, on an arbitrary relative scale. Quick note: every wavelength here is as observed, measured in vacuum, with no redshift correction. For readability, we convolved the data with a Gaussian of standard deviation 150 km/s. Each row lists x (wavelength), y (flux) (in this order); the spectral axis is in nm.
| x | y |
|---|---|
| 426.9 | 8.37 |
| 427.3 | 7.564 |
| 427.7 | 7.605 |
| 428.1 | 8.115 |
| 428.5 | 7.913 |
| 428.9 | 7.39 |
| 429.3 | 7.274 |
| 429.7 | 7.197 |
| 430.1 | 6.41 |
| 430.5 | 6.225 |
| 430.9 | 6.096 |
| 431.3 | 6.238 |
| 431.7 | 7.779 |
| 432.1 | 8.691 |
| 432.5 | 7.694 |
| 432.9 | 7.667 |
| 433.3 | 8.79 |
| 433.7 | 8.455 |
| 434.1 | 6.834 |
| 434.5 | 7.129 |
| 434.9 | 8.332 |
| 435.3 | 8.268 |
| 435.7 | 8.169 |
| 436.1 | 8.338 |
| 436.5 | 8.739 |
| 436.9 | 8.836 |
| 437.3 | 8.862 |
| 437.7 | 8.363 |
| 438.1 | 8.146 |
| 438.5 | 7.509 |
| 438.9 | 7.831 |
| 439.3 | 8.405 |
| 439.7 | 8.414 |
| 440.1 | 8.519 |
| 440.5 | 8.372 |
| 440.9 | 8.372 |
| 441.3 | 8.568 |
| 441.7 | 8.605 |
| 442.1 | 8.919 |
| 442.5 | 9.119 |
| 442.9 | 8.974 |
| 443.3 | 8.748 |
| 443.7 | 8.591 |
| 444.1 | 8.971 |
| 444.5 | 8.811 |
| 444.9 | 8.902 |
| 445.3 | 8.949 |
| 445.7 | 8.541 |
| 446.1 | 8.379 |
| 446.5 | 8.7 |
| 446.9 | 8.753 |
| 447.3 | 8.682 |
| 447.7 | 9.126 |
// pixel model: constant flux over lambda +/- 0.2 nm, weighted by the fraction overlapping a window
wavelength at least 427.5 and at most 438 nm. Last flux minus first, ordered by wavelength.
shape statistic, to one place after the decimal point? 0.8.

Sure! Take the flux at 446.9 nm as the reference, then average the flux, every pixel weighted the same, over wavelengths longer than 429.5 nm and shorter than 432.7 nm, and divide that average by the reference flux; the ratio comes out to 0.80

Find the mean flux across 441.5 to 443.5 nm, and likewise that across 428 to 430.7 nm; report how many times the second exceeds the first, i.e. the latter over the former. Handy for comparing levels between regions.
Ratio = 0.81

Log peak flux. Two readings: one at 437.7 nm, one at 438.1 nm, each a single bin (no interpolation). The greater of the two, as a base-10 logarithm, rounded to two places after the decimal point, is 0.92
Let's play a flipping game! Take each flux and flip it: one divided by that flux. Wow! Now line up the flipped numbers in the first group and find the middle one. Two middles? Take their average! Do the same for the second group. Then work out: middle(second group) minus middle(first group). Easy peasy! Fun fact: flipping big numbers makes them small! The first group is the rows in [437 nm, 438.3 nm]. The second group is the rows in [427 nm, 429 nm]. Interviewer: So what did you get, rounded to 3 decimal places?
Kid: 0.012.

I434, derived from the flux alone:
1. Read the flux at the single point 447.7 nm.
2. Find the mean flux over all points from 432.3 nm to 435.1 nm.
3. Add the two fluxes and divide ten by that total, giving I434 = 0.59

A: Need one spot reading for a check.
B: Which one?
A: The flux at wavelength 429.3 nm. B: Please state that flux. 7.274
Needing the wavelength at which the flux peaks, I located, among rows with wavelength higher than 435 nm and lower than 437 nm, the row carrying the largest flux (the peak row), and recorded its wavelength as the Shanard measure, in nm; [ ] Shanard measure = 436.9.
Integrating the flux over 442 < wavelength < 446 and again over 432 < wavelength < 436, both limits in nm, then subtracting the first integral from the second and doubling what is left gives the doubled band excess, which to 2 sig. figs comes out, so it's -6.8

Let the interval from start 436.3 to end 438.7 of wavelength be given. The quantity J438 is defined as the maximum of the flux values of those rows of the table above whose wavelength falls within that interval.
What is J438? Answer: 8.862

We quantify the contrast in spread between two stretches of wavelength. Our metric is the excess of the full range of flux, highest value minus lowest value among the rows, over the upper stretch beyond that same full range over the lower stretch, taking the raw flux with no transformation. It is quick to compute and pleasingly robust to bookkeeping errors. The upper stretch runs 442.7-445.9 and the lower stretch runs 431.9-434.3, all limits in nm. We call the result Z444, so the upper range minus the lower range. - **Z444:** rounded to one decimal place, -1.5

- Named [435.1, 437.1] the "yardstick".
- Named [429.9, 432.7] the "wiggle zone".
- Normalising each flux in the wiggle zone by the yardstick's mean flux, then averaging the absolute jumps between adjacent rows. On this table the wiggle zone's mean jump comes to 0.077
